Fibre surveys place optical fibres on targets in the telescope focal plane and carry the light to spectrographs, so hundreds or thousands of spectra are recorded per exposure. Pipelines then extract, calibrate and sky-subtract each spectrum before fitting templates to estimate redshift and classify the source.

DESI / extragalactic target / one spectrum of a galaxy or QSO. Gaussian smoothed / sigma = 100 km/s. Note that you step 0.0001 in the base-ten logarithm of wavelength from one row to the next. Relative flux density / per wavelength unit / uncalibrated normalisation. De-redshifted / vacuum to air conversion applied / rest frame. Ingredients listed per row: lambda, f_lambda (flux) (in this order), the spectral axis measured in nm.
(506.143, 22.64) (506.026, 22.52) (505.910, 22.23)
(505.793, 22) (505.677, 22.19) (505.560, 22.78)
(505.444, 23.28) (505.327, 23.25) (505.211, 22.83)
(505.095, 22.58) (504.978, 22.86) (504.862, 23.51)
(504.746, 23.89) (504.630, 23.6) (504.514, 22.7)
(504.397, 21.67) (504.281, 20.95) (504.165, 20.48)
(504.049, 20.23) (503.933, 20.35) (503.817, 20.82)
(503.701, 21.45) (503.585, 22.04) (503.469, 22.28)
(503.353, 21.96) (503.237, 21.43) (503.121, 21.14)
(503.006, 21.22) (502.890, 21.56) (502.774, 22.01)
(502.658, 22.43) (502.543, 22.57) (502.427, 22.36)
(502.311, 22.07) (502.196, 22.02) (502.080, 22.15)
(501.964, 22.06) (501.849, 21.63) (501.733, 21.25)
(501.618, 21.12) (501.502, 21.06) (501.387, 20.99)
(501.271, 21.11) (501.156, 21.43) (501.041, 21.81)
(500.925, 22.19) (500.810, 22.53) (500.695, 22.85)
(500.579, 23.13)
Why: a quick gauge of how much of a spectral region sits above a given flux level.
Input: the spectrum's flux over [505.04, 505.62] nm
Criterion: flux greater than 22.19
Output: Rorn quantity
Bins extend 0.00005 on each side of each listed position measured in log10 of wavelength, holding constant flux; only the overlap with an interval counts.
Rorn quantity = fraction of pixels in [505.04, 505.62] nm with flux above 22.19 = 1.0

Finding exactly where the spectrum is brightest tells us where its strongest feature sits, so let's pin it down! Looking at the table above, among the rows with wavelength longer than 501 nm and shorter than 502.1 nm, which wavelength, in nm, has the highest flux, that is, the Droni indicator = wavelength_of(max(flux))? 502.080 nm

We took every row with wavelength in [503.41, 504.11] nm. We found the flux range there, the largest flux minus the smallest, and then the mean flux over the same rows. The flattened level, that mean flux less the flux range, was 19.1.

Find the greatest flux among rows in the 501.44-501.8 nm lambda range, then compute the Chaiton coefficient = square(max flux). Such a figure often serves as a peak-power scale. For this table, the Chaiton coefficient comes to 452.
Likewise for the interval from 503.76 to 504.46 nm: 470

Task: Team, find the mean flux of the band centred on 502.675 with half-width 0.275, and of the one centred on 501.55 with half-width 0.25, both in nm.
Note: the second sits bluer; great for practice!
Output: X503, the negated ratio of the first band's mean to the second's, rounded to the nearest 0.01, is -1.05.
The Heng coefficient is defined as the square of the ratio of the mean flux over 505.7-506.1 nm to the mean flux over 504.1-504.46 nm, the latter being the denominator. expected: 1.12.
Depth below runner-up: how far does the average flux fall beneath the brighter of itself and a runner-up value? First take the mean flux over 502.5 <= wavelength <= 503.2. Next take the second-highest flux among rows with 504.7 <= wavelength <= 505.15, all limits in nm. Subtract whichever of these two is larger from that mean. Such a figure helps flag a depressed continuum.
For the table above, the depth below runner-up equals -1.7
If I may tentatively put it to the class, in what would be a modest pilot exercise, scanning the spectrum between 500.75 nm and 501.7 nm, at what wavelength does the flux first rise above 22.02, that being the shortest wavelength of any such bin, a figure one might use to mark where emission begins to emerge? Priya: 500.810 nm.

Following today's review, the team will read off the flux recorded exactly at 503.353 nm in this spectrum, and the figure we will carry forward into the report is 21.96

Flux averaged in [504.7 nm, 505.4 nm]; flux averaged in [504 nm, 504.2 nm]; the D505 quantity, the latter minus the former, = -2.8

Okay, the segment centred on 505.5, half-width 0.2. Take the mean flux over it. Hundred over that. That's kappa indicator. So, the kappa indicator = 4.37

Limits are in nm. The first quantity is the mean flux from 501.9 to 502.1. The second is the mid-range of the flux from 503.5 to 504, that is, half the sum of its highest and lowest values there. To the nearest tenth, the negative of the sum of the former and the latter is -43.3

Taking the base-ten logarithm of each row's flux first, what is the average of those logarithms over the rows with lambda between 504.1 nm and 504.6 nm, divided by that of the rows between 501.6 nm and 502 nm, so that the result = 1.00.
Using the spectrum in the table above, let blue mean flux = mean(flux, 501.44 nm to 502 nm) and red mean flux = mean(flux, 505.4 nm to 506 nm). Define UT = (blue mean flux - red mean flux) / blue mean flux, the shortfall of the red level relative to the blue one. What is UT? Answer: -0.050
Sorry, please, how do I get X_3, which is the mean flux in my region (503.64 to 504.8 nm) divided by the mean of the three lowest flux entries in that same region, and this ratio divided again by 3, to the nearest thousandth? 0.354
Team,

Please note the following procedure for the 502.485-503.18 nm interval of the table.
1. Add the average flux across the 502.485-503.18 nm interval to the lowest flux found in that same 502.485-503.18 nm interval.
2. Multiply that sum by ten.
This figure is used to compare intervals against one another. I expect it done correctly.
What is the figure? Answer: 430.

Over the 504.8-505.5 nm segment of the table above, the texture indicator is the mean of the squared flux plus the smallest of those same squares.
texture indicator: 1041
